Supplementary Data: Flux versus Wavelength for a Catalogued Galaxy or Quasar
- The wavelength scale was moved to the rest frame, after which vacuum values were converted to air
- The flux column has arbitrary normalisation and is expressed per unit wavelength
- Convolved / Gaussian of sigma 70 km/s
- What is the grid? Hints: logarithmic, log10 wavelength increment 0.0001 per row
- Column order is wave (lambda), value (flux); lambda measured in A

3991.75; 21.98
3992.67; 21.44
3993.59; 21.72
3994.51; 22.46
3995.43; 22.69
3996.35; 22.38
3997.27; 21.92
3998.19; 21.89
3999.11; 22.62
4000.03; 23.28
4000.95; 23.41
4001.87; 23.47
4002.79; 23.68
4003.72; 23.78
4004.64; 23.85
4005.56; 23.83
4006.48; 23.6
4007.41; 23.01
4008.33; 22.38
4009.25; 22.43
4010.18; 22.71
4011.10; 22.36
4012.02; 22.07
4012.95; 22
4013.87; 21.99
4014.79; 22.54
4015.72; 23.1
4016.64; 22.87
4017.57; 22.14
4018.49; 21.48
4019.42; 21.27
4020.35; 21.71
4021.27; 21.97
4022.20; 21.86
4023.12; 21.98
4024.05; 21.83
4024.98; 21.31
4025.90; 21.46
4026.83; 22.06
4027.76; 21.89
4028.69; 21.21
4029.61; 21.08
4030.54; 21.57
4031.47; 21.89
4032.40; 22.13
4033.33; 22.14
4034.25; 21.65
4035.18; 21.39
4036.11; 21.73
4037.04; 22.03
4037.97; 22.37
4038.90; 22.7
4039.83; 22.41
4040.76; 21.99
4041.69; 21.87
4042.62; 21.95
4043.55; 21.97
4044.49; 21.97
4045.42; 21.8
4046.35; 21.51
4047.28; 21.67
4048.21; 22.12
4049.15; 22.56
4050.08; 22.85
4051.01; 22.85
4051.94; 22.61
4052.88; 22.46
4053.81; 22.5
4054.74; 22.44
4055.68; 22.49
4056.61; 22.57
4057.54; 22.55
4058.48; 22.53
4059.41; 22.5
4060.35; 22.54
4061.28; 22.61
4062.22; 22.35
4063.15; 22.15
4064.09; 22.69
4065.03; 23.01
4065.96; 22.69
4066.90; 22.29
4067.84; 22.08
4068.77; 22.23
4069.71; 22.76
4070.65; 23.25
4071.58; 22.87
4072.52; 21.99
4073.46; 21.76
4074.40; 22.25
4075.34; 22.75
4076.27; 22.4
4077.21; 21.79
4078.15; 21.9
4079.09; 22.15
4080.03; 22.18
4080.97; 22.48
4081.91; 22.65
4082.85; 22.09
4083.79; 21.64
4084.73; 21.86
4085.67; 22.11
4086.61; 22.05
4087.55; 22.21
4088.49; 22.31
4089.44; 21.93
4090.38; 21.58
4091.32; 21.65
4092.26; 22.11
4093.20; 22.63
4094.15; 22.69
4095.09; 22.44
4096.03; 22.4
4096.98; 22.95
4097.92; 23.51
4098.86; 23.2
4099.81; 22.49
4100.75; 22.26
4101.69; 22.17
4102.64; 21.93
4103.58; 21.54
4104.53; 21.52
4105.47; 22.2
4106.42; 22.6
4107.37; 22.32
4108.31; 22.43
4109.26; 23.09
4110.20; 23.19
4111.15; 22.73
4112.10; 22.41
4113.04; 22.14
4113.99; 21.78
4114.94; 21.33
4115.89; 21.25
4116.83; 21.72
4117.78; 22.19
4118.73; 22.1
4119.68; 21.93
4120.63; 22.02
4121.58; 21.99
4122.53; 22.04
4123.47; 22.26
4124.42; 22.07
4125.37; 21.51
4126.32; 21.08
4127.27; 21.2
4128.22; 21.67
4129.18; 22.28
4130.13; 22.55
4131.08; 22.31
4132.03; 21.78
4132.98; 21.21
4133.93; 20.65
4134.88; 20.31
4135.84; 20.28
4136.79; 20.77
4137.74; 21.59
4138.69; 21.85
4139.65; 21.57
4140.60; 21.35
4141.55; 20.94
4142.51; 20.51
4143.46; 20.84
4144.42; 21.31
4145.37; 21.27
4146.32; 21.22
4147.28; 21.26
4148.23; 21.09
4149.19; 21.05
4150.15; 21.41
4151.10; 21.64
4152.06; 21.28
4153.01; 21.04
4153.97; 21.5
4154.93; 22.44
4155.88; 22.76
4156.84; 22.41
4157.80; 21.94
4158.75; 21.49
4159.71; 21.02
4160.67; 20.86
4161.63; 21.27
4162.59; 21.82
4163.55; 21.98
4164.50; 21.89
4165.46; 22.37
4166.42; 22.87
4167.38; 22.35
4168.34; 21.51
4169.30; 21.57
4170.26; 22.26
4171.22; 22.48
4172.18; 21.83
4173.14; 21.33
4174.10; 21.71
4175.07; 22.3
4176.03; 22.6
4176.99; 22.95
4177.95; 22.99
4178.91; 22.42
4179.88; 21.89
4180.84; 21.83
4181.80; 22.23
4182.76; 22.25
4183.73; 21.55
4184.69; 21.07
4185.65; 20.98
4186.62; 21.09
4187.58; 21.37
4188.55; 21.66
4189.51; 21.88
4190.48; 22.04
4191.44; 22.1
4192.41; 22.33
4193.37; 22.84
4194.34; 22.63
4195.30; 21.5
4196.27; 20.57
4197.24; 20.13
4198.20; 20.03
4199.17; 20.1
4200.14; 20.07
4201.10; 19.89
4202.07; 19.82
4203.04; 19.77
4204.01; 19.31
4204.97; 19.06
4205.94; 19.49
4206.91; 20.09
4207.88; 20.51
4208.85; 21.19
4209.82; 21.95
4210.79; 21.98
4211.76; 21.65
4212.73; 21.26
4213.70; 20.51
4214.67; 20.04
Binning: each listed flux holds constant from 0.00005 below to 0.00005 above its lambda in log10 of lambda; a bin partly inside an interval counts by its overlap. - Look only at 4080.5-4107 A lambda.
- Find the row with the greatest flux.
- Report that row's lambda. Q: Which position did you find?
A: 4097.92 A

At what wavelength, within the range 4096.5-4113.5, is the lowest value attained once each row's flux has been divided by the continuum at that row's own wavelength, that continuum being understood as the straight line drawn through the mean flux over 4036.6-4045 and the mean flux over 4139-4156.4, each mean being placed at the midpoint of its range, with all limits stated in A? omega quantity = 4104.53 A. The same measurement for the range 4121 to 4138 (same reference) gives 4135.84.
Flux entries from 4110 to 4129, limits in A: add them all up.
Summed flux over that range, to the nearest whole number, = 439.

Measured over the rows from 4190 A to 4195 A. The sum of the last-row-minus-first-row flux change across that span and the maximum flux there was 23.4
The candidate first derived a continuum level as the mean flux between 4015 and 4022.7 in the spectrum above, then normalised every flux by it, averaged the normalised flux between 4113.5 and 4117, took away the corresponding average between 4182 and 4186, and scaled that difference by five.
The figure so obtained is 0.0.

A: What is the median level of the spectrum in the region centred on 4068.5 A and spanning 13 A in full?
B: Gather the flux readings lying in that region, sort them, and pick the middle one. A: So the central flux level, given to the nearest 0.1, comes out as 22.3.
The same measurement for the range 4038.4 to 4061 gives 22.5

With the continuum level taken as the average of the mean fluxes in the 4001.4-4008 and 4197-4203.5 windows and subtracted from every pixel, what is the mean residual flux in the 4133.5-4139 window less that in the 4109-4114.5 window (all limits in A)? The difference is -1.6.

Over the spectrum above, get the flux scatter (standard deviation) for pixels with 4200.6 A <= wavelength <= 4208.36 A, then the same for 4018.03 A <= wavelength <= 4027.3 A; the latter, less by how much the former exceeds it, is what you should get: 0.13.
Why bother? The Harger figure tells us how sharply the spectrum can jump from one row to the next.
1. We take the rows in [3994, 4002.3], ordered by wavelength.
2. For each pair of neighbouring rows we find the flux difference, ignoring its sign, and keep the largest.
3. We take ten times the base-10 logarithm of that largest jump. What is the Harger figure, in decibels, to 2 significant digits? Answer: -1.4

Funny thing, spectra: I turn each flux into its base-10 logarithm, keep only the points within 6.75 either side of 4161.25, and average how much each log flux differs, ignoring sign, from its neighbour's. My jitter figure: 0.0075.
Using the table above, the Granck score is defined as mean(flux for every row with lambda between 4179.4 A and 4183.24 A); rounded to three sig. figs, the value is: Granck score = 22.1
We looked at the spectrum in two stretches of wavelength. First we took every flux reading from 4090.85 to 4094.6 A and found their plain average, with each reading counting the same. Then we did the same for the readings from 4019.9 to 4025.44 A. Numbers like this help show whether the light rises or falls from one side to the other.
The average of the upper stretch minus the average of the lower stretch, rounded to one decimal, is 0.5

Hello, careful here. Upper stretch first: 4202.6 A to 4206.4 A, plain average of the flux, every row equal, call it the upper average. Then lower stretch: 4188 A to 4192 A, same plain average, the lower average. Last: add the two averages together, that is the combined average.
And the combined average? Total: 41.3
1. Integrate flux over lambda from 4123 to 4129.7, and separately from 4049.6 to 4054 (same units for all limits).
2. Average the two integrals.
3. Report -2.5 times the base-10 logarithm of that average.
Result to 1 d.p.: -5.2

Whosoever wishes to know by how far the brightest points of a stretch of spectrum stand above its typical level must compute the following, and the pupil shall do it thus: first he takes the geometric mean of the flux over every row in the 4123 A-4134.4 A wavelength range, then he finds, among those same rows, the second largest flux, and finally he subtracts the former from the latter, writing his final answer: 0.60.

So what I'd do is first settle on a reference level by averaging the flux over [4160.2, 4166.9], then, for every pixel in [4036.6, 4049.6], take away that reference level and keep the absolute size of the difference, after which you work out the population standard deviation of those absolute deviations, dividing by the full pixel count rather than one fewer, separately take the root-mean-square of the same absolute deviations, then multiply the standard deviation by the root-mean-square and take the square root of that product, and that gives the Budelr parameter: 0.31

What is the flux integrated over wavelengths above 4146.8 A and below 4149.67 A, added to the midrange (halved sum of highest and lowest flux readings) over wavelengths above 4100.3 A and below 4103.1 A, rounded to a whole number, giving 83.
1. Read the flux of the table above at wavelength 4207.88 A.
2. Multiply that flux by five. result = 103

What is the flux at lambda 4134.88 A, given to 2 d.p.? 20.31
